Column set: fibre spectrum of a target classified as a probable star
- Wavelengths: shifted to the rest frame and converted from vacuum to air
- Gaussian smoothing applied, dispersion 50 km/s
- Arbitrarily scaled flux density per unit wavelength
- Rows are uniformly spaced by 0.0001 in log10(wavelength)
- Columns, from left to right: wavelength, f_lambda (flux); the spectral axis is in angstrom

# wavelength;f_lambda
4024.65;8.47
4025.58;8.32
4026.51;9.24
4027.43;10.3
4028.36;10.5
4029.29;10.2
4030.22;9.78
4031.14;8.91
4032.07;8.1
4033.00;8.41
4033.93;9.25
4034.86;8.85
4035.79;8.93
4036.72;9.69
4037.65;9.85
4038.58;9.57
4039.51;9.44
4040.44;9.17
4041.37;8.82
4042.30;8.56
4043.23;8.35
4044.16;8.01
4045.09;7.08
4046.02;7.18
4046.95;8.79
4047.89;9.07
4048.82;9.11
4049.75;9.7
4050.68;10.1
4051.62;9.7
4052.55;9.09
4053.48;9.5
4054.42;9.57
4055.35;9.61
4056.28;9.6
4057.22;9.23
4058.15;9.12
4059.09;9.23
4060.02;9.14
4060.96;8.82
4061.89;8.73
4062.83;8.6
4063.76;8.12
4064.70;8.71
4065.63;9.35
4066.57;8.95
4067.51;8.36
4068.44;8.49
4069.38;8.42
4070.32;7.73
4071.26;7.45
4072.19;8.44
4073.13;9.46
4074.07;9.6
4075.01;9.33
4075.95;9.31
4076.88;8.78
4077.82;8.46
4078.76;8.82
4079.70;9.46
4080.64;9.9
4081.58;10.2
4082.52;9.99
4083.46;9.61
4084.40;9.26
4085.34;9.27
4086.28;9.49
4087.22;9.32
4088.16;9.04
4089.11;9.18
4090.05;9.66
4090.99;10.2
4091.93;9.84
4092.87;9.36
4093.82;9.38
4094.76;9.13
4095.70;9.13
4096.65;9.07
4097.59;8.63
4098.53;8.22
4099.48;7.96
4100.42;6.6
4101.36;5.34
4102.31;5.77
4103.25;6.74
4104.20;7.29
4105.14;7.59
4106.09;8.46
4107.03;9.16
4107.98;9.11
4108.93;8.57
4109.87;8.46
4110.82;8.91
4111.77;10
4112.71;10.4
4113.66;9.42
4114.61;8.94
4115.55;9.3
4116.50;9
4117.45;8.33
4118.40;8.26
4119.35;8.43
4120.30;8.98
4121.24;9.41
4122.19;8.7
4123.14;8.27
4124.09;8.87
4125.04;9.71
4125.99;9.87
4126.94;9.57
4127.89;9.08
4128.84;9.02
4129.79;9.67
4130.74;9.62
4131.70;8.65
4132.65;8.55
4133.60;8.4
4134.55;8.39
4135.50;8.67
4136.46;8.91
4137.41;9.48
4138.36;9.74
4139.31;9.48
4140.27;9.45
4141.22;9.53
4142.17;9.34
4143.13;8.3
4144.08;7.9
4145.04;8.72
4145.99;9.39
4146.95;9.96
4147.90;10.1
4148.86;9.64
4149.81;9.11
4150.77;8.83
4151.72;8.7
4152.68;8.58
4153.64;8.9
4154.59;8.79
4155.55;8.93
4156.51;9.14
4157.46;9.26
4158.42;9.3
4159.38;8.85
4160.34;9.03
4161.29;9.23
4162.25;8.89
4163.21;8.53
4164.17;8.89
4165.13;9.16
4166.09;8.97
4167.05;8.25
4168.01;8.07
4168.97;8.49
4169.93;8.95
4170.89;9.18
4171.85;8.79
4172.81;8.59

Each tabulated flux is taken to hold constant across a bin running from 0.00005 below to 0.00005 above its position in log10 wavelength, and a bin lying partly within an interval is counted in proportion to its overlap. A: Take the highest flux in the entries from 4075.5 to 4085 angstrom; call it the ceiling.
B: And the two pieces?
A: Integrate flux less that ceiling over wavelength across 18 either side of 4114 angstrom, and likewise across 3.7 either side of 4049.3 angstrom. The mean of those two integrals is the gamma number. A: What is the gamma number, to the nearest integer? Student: -33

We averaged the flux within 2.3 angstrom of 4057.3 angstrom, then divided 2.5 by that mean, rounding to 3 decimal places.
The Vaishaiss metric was 0.267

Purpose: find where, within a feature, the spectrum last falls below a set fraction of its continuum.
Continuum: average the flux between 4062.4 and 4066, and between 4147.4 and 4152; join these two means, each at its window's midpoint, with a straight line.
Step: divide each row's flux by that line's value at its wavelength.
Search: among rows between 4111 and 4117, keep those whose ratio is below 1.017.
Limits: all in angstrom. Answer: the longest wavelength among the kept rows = 4116.50 angstrom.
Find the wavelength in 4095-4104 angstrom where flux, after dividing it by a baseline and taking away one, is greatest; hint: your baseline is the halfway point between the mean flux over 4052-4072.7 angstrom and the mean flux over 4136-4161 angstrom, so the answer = 4095.70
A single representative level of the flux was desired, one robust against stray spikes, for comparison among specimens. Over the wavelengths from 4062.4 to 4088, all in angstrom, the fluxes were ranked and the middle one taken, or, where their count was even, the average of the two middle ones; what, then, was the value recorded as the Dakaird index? 9.26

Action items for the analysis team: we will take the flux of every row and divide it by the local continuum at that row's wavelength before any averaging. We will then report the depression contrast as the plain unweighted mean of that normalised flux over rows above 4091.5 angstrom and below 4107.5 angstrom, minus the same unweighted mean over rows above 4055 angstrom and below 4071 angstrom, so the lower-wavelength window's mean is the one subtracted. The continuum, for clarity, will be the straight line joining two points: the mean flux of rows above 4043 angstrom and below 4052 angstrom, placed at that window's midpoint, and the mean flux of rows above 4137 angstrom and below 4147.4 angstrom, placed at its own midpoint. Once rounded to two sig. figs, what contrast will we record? -0.10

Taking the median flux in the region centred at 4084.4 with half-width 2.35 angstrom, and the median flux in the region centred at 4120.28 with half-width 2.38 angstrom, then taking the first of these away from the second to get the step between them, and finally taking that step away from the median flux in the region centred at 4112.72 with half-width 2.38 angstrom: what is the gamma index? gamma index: 10.2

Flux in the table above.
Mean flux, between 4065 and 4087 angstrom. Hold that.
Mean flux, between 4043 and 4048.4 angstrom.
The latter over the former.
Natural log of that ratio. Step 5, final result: -0.11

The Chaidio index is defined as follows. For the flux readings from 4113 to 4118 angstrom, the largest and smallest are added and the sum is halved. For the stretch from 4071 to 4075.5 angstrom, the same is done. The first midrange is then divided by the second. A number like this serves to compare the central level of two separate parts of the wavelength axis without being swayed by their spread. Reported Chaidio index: 1.04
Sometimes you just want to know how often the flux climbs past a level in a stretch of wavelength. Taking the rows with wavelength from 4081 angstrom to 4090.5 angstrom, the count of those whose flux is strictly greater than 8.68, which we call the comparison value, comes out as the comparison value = 10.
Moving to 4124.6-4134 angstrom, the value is 7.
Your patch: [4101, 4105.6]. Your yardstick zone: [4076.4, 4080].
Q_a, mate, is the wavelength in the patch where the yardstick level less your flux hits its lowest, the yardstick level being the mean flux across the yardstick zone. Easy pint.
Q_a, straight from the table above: 4105.14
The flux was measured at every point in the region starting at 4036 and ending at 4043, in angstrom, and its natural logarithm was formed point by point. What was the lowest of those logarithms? 2.15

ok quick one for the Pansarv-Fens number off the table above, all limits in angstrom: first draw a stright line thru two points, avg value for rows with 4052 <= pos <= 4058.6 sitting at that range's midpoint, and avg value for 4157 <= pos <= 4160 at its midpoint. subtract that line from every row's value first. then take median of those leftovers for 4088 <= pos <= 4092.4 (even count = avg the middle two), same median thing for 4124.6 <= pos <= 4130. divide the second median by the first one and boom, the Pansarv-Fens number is 1.2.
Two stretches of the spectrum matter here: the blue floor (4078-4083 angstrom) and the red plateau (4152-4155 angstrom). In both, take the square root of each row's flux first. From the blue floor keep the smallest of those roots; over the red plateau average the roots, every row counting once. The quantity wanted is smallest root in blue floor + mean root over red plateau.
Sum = 5.93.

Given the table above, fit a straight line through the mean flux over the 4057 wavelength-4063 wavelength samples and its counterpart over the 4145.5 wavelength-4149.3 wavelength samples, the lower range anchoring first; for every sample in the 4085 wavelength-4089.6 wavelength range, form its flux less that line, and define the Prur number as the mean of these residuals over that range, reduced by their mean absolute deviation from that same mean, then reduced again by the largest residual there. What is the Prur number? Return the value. -0.37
